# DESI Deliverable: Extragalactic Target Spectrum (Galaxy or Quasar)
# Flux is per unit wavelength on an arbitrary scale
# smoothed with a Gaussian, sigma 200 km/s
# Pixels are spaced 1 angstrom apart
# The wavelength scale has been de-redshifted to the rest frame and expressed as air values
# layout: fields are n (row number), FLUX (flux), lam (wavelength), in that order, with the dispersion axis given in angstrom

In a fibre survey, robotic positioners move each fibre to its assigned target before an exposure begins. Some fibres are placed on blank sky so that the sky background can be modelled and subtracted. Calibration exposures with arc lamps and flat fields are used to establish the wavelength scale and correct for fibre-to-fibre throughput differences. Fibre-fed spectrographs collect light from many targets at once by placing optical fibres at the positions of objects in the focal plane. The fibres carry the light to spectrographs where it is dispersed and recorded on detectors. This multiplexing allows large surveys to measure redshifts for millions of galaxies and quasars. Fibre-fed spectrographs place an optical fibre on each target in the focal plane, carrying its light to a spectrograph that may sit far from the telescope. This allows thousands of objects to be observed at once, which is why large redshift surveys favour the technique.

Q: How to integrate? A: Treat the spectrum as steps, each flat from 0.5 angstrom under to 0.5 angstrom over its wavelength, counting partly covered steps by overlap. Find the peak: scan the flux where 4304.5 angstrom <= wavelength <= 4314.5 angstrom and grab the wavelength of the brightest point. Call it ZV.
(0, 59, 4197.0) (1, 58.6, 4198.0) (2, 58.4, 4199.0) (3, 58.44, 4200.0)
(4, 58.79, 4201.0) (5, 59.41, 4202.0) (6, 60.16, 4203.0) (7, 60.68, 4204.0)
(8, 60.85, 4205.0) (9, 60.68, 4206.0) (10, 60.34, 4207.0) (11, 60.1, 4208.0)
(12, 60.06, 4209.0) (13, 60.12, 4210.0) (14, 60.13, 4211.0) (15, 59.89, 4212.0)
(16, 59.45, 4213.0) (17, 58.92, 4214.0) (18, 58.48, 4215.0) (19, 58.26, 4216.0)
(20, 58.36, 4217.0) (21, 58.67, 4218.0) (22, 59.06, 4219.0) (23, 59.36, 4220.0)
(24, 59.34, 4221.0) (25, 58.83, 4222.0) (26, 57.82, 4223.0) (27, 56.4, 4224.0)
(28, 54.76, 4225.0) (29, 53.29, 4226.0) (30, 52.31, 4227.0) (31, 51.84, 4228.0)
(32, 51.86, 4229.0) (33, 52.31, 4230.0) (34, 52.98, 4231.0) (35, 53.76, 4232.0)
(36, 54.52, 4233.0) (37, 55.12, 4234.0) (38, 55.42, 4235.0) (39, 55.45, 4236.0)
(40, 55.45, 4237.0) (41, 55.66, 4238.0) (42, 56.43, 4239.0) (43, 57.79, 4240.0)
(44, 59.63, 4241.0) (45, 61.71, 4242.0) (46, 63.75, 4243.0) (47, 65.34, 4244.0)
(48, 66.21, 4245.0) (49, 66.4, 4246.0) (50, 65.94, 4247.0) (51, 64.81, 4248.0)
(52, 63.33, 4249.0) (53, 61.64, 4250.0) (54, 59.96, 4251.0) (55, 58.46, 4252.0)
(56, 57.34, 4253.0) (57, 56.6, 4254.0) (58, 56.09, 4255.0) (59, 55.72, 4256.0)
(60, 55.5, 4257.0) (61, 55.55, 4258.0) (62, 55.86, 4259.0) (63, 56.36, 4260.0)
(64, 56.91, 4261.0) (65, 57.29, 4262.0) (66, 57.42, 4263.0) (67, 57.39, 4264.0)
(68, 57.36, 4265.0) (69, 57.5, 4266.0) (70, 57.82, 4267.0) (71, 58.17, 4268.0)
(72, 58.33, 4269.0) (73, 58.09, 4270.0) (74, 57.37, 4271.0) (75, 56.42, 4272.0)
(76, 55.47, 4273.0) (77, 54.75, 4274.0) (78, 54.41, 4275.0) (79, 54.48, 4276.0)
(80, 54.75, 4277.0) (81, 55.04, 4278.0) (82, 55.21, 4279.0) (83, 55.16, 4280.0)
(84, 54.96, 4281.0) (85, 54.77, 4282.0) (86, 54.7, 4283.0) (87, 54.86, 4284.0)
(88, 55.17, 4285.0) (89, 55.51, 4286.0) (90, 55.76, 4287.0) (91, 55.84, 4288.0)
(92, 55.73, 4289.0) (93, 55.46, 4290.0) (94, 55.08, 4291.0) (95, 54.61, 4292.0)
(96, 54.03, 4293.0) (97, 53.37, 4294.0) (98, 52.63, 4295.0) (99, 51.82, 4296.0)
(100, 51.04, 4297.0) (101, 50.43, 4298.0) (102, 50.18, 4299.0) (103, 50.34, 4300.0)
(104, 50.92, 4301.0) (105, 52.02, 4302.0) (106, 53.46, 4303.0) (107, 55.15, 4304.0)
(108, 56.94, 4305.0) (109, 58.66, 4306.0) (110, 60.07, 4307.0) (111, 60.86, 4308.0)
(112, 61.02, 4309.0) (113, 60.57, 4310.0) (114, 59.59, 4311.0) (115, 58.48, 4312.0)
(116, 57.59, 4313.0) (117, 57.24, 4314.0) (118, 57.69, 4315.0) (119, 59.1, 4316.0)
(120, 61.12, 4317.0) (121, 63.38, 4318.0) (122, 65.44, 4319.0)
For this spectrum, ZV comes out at 4309.0 angstrom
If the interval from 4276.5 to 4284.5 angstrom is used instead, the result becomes 4279.0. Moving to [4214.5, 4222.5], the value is 4220.0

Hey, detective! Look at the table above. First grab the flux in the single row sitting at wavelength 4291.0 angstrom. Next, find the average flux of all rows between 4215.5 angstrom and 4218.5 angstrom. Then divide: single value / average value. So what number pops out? 0.94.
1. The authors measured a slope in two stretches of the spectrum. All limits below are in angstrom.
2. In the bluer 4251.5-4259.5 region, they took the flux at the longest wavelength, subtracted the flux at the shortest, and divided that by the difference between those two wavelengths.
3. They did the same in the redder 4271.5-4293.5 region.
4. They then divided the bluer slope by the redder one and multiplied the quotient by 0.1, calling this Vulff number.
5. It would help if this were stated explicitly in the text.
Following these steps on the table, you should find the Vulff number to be 0.33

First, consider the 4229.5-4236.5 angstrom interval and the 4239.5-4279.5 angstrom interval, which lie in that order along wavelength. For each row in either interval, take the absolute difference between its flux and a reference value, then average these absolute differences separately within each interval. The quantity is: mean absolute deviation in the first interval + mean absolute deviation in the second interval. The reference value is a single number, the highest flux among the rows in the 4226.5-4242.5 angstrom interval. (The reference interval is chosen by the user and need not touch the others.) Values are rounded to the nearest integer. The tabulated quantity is 12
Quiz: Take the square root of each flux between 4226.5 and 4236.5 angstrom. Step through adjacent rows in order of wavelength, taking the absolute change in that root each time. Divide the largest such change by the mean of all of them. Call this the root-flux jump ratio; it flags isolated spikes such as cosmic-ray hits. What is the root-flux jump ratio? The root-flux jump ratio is 1.7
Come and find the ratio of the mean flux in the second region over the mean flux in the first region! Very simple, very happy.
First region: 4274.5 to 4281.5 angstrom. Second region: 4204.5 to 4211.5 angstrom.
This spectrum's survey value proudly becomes 1.10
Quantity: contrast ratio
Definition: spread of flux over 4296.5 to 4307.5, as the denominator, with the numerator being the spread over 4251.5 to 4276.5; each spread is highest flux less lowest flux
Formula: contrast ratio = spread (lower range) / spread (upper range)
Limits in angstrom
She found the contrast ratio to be 0.41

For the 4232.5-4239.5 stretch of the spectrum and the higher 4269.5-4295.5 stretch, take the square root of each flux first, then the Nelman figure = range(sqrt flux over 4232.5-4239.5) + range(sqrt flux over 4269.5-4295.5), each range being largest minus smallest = 0.50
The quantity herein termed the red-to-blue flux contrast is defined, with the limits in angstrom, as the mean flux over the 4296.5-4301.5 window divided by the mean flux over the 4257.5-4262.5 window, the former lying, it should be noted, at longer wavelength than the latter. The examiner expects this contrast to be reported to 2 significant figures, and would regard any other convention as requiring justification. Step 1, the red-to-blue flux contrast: 0.90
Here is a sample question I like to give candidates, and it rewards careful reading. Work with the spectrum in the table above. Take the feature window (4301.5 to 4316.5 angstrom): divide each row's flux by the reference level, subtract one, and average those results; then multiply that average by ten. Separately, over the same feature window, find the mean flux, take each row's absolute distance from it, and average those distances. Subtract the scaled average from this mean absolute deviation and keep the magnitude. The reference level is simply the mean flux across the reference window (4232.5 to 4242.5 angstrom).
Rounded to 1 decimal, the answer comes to 1.8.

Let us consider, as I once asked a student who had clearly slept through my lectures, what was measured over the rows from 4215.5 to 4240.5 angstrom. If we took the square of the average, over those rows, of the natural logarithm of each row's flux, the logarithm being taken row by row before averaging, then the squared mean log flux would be 16.17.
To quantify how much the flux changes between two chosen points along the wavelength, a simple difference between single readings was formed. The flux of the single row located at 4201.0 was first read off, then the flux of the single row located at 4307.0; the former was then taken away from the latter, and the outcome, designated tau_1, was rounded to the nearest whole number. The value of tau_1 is 1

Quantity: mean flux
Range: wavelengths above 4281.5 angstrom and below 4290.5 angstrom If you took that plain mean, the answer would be 55.3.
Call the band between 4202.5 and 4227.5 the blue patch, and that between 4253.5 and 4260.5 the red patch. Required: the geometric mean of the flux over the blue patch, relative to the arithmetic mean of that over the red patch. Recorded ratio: 1.05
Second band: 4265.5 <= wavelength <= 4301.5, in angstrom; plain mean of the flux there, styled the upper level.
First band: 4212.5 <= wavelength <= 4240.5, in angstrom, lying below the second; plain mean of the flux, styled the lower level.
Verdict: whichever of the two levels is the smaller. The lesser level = 54.7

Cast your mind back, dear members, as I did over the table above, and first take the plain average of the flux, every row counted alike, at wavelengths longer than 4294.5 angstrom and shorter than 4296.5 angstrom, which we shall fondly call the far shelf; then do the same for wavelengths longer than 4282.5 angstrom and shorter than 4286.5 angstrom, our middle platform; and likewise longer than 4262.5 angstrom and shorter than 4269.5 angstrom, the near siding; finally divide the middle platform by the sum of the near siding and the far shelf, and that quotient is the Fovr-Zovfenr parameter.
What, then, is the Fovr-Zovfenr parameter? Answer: 0.501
